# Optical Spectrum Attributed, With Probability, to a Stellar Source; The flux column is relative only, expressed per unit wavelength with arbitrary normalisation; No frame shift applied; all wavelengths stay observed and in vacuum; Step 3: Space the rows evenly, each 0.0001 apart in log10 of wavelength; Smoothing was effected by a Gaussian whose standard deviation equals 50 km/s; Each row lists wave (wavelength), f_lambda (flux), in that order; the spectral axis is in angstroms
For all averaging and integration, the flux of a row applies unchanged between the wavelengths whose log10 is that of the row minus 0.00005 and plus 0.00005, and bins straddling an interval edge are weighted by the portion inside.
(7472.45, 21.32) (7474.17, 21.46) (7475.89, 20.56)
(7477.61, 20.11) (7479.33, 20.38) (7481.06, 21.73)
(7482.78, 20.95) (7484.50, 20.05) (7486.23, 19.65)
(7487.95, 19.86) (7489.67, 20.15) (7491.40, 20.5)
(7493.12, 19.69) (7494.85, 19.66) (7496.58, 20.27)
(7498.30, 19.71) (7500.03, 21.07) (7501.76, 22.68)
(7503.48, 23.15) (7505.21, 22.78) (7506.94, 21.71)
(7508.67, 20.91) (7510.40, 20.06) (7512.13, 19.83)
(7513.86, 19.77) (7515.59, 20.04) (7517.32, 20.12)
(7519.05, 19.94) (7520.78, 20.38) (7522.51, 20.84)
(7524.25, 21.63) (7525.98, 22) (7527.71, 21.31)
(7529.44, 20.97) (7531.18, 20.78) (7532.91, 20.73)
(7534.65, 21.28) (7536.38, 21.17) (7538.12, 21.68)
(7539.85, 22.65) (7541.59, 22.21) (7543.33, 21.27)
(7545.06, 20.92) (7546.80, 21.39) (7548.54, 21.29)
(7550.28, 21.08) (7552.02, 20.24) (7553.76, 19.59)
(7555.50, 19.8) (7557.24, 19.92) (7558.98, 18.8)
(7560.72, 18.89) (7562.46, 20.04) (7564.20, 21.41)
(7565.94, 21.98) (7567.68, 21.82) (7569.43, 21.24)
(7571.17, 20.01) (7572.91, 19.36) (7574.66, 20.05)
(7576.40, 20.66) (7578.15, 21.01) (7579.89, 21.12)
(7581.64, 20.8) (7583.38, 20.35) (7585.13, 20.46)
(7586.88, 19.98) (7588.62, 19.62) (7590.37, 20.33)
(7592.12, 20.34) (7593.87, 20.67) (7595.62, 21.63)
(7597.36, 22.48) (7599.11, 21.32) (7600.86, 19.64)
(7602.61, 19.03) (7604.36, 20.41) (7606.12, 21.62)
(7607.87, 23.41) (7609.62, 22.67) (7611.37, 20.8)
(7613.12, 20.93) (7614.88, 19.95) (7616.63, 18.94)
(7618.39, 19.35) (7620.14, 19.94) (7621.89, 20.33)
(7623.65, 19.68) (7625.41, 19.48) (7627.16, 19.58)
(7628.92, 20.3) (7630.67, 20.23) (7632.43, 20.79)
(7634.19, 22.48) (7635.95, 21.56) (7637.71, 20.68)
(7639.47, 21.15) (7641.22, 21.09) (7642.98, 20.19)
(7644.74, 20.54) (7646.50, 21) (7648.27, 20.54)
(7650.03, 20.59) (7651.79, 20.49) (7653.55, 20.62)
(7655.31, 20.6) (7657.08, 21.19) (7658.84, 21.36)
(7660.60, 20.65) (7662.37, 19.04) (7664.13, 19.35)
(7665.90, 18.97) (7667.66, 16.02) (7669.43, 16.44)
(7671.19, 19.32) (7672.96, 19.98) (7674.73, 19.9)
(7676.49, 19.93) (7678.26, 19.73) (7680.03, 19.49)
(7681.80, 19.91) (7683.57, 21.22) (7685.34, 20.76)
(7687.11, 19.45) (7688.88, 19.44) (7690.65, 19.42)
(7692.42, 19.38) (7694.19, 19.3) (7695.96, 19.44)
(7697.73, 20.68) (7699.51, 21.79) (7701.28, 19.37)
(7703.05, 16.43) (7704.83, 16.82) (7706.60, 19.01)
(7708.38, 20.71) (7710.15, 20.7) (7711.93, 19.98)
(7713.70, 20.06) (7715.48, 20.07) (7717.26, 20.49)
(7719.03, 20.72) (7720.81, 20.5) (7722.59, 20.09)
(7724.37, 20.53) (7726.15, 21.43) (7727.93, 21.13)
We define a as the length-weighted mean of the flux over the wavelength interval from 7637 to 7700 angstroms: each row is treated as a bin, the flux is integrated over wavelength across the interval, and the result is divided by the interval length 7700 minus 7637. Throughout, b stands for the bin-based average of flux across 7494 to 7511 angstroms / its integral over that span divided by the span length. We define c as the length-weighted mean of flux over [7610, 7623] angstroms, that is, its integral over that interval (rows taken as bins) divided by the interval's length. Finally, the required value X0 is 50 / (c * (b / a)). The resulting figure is 2.34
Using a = 20.0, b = 21.2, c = 20.1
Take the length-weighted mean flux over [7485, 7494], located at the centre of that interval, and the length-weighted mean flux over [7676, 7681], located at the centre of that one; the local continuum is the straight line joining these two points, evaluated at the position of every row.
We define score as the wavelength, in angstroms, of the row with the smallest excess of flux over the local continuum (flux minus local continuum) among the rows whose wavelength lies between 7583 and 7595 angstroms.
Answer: 7588.62 angstroms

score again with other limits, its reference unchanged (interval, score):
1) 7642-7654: 7642.98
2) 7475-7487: 7486.23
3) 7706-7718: 7706.60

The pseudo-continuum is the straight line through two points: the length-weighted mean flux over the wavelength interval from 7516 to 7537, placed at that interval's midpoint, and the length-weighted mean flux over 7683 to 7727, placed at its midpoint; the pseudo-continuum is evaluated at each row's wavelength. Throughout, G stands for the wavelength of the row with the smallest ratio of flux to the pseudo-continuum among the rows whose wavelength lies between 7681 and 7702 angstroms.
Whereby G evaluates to 7694.19 angstroms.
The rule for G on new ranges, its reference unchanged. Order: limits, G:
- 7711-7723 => 7711.93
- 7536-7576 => 7558.98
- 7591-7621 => 7616.63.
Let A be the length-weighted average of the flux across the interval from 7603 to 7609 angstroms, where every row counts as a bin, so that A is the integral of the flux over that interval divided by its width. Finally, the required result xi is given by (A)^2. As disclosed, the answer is 467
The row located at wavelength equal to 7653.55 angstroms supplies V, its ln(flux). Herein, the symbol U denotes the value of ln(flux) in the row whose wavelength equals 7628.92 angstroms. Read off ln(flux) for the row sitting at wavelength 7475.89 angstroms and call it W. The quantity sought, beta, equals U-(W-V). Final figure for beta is 3.01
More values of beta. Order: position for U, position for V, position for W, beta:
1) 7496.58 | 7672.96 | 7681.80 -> 3.01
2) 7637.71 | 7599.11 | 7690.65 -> 3.12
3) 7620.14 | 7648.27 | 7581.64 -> 2.98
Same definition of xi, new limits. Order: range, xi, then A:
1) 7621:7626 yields 393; 19.8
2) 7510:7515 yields 395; 19.9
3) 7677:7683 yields 391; 19.8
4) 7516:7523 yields 412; 20.3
